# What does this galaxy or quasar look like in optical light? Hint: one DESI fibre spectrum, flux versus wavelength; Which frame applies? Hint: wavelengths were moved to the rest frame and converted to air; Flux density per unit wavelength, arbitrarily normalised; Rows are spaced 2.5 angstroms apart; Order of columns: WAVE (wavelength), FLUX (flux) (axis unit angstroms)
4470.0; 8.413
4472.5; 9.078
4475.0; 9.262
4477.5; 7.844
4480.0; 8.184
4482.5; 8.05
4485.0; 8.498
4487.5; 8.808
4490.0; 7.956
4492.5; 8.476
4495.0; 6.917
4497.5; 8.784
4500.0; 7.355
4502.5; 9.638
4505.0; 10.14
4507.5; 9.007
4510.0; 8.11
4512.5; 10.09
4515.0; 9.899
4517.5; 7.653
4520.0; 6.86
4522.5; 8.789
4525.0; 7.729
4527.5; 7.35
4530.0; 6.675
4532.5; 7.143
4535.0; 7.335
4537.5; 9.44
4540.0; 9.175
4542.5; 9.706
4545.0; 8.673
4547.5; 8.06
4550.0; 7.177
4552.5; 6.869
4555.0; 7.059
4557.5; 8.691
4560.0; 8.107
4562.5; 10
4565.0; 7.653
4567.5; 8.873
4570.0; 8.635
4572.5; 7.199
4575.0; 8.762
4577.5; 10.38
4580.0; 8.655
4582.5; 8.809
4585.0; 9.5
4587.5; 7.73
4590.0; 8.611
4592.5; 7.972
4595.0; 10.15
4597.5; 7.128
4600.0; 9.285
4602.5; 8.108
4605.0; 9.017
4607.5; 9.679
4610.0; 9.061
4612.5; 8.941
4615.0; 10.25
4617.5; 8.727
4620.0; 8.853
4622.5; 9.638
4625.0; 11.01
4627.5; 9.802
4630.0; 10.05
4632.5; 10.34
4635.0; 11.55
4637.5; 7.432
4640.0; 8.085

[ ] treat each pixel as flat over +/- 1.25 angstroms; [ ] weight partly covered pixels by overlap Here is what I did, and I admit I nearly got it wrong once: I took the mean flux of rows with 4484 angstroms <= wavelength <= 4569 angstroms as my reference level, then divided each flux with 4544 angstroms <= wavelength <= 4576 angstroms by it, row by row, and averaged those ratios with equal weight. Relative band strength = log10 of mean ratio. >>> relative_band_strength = -0.01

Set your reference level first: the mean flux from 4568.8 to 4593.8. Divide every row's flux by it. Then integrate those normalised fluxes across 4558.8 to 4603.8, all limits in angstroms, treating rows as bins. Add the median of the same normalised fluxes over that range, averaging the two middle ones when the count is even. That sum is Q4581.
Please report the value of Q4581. 46.1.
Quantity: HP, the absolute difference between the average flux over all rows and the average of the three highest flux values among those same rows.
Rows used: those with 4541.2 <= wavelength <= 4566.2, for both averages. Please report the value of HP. 1.3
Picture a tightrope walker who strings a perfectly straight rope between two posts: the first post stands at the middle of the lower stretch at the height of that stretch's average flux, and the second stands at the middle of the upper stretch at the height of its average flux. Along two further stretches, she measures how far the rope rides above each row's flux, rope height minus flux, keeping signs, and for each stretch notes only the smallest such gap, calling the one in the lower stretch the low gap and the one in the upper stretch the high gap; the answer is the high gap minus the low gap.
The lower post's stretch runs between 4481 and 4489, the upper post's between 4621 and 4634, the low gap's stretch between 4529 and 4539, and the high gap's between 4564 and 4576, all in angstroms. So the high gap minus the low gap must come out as 0.9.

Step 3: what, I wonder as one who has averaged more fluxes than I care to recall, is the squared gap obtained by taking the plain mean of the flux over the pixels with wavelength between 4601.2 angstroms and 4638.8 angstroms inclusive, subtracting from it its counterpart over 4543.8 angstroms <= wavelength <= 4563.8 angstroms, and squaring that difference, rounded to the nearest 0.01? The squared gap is 2.01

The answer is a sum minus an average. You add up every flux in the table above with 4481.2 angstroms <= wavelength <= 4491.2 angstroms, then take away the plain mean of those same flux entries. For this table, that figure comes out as 25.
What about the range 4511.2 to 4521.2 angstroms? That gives 26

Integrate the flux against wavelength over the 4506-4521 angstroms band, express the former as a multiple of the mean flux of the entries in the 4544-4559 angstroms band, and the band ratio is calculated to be 17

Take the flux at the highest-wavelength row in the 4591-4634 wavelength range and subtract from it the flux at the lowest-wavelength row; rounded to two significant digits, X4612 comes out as 2.4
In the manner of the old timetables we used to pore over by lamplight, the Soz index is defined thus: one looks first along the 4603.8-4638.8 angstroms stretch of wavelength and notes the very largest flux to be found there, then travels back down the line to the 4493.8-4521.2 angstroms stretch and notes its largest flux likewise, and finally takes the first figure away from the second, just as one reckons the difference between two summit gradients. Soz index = -1.4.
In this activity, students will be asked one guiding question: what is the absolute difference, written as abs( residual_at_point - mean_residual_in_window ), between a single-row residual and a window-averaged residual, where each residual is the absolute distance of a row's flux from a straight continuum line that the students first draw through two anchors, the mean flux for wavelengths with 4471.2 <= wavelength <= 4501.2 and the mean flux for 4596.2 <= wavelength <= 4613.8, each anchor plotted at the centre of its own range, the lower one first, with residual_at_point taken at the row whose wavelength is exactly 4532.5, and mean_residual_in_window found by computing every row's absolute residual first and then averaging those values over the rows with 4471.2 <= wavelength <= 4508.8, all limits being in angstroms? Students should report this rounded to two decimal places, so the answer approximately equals 0.62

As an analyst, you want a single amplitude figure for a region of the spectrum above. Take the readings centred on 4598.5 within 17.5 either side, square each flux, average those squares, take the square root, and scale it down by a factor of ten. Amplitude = 0.892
